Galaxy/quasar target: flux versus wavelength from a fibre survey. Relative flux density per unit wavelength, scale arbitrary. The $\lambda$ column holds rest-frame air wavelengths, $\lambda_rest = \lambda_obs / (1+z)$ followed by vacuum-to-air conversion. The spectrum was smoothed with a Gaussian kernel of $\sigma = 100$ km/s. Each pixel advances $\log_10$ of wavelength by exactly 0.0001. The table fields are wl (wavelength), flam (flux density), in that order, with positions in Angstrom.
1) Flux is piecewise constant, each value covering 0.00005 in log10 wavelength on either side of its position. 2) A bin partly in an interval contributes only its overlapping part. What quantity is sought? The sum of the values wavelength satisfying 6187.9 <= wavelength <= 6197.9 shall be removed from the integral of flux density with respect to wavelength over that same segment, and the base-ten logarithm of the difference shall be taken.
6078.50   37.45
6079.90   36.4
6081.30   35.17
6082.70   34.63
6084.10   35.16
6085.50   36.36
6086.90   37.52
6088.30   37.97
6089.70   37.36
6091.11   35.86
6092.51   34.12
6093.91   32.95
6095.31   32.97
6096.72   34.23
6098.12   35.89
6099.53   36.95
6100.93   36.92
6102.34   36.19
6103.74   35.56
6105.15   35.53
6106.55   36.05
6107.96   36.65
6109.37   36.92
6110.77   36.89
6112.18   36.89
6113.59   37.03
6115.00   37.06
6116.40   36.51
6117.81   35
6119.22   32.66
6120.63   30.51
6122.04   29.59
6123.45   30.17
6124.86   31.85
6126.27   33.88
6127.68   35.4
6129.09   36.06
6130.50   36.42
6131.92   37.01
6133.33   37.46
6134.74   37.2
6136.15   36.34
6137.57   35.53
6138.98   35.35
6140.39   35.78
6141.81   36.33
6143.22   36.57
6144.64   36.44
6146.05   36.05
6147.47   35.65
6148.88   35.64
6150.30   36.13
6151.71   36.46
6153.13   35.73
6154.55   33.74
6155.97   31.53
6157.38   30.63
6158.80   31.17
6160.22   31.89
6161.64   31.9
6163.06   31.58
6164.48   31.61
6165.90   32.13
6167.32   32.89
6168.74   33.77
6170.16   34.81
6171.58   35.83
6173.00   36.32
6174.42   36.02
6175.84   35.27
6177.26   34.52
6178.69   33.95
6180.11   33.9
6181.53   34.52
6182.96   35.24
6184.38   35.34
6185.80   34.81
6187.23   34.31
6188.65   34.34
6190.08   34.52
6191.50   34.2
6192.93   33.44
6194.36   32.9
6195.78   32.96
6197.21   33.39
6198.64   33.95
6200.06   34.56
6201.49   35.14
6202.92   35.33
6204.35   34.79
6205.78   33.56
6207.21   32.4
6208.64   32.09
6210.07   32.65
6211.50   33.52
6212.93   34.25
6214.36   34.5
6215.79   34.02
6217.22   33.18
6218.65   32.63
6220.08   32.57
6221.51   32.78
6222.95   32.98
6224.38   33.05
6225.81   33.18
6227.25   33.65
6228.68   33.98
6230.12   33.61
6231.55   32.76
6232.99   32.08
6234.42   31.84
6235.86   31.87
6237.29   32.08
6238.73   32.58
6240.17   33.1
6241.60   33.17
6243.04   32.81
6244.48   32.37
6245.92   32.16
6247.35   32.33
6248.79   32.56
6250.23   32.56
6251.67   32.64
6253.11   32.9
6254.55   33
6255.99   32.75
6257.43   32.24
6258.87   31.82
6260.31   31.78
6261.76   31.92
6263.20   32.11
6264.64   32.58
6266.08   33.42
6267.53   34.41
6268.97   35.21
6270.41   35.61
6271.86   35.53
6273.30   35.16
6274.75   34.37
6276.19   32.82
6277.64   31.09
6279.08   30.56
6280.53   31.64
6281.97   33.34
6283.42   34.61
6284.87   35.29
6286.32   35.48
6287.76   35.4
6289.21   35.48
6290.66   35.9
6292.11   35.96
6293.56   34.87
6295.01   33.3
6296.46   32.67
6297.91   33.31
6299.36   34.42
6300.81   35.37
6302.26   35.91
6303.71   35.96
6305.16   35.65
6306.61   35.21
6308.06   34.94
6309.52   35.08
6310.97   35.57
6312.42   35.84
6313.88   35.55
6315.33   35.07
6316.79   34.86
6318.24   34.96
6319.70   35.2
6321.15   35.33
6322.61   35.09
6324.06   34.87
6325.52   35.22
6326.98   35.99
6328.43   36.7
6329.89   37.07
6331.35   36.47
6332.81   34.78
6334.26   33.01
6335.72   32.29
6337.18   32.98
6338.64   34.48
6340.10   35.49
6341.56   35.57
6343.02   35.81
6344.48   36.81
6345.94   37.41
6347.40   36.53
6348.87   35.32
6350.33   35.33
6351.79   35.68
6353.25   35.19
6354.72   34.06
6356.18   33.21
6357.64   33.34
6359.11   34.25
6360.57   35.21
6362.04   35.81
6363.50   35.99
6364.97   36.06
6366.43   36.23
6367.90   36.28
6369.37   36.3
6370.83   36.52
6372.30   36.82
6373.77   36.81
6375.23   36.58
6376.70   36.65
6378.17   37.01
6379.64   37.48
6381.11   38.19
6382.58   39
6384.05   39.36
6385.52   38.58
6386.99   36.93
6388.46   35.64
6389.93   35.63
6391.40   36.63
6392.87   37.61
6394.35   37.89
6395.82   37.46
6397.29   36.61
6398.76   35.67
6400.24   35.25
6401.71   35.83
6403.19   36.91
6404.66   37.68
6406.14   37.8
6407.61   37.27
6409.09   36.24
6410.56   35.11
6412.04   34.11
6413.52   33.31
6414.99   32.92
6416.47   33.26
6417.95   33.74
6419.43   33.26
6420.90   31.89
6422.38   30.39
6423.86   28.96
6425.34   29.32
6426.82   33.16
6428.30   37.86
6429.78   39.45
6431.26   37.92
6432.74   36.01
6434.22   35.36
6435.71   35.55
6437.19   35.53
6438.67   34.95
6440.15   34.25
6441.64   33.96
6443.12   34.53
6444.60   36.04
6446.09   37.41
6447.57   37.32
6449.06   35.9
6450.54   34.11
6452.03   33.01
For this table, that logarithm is 2.00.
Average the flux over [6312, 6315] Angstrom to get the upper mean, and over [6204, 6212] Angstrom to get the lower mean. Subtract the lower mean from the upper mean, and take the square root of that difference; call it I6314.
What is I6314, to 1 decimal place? 1.6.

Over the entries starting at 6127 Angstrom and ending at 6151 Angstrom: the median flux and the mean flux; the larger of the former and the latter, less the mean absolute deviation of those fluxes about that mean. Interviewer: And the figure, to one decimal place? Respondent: 35.7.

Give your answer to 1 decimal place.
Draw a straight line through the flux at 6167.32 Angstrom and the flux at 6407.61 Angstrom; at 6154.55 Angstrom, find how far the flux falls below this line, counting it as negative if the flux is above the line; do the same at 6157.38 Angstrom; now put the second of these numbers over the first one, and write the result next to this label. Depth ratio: -1.9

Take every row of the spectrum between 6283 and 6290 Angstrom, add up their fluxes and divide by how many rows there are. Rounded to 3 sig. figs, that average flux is 35.3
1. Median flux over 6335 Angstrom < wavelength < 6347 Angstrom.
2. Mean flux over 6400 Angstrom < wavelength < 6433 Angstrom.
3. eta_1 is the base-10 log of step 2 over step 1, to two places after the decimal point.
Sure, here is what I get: -0.01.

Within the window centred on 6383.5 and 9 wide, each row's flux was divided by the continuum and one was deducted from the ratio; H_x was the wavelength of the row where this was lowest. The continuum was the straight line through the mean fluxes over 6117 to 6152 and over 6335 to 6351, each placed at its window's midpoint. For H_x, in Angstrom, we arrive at 6386.99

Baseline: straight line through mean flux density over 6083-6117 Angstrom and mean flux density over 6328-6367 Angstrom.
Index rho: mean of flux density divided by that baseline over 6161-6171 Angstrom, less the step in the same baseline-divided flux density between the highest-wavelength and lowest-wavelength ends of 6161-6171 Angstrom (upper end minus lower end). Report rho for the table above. 0.83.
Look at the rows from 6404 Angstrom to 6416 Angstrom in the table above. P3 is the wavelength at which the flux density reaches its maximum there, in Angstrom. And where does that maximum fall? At 6406.14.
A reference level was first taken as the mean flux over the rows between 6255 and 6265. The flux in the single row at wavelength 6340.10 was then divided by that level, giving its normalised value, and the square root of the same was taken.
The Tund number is 1.05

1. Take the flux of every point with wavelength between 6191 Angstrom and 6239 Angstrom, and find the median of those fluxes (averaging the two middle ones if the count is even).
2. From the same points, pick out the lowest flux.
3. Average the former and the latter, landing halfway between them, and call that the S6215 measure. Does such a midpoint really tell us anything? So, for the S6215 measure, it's 32.5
